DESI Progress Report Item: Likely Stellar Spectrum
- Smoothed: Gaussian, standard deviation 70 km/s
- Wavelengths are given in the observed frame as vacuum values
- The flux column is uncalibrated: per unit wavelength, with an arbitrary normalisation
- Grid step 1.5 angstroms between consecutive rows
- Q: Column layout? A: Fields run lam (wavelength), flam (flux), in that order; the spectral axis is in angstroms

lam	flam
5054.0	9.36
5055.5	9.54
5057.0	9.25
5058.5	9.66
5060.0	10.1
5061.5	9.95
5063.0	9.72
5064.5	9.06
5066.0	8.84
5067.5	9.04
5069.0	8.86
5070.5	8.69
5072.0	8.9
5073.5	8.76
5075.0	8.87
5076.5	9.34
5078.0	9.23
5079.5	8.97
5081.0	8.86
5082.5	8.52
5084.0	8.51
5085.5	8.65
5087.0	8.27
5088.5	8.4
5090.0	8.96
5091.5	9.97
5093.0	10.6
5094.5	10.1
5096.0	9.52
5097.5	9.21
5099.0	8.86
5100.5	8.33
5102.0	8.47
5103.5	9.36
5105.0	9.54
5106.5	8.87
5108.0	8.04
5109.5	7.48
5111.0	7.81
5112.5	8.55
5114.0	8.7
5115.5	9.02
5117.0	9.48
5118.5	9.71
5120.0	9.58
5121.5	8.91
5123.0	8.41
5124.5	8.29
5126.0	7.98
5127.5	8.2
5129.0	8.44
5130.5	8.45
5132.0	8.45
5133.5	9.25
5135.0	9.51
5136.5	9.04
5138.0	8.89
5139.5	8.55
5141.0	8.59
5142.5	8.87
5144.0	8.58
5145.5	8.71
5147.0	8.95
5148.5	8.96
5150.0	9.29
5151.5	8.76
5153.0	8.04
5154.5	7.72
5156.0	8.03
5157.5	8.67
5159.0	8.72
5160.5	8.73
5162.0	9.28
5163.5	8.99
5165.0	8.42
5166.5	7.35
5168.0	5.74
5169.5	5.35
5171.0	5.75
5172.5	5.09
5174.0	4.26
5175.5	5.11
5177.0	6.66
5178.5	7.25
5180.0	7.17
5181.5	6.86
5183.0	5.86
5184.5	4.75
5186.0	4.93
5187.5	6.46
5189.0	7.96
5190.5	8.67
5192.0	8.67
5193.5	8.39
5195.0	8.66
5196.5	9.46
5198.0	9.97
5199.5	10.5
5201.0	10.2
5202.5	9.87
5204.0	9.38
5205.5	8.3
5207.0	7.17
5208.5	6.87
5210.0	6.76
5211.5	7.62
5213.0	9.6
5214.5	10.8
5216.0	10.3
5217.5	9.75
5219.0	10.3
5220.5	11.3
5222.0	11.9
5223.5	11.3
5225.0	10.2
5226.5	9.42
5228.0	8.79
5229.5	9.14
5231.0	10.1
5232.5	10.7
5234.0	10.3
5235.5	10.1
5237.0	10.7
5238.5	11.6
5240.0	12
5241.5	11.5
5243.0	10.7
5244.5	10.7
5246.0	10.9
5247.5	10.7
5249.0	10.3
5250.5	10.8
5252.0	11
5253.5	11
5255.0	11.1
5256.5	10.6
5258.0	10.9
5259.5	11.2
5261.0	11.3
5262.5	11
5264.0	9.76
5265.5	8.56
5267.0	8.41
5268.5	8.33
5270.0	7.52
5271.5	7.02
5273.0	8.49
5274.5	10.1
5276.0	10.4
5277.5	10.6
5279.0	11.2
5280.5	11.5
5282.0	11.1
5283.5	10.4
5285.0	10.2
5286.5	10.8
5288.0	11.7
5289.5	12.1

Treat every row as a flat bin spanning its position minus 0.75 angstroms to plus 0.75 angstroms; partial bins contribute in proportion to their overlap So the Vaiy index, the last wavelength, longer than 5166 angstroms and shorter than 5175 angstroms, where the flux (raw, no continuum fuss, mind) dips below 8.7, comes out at 5174.0 angstroms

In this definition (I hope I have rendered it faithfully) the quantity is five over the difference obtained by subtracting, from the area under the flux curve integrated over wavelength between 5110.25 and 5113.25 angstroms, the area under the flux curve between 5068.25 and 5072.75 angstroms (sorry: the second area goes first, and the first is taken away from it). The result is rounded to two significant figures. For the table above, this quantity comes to 0.33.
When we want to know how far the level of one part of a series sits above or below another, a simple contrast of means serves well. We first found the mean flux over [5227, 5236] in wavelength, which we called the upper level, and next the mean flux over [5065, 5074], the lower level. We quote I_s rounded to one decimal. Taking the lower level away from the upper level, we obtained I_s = 1.0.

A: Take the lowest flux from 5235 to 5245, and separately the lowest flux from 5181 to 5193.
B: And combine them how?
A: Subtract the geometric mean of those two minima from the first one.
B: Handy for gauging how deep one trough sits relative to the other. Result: 3.2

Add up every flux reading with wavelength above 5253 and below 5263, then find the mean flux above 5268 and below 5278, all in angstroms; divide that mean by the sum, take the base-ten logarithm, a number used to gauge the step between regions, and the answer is -0.94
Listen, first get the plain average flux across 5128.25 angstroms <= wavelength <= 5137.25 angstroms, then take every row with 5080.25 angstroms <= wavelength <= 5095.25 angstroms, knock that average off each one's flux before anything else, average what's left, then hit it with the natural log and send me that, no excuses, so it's -1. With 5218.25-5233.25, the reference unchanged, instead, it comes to 0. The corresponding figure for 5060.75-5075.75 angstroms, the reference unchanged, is -2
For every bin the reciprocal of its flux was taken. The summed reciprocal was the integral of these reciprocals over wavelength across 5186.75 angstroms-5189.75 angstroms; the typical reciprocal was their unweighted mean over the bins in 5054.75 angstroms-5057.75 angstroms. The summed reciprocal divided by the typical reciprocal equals 4.0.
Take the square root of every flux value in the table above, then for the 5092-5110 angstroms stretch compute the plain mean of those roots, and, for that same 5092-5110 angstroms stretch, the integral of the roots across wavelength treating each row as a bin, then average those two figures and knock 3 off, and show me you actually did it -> 26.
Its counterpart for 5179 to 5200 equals 27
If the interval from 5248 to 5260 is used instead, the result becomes 18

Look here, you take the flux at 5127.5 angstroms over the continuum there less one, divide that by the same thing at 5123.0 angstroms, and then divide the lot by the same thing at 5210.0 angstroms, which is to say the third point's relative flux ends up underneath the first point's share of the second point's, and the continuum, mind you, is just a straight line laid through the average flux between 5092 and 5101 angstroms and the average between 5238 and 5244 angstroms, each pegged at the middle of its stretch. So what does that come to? -3.1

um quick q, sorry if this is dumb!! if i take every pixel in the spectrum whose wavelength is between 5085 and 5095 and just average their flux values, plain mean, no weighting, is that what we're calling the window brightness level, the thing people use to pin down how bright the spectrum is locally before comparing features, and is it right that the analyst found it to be 9.3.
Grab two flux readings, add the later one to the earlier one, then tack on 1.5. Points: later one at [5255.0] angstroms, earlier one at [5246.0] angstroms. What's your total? 23.5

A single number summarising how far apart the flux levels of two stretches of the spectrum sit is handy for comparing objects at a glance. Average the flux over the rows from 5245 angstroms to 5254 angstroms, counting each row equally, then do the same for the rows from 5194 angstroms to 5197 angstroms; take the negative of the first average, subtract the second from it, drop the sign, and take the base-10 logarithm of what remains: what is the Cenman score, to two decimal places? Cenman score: 1.30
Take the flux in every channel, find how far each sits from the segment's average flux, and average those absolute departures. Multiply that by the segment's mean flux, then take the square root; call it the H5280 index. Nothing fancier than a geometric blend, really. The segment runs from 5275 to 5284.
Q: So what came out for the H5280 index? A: 2.1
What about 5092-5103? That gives 2.5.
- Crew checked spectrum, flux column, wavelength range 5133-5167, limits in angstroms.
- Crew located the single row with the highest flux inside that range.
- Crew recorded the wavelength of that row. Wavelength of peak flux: 5135.0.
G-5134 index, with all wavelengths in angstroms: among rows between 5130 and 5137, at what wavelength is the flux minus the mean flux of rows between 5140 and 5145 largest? 5135.0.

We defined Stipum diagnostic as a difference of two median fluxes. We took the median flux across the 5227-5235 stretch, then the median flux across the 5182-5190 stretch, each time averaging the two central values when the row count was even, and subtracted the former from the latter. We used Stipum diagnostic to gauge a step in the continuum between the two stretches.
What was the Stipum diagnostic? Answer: -4.2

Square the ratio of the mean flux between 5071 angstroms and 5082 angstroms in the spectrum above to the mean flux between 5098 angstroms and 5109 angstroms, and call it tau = 1.0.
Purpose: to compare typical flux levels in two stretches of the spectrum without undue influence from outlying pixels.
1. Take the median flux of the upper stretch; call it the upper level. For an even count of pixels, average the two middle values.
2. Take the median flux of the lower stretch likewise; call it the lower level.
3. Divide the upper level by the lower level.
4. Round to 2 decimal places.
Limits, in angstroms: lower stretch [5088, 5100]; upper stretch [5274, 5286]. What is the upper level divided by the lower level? 1.12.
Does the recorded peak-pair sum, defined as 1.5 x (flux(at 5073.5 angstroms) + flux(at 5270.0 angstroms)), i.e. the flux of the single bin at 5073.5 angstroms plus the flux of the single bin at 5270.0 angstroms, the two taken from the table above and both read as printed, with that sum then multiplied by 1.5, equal 24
